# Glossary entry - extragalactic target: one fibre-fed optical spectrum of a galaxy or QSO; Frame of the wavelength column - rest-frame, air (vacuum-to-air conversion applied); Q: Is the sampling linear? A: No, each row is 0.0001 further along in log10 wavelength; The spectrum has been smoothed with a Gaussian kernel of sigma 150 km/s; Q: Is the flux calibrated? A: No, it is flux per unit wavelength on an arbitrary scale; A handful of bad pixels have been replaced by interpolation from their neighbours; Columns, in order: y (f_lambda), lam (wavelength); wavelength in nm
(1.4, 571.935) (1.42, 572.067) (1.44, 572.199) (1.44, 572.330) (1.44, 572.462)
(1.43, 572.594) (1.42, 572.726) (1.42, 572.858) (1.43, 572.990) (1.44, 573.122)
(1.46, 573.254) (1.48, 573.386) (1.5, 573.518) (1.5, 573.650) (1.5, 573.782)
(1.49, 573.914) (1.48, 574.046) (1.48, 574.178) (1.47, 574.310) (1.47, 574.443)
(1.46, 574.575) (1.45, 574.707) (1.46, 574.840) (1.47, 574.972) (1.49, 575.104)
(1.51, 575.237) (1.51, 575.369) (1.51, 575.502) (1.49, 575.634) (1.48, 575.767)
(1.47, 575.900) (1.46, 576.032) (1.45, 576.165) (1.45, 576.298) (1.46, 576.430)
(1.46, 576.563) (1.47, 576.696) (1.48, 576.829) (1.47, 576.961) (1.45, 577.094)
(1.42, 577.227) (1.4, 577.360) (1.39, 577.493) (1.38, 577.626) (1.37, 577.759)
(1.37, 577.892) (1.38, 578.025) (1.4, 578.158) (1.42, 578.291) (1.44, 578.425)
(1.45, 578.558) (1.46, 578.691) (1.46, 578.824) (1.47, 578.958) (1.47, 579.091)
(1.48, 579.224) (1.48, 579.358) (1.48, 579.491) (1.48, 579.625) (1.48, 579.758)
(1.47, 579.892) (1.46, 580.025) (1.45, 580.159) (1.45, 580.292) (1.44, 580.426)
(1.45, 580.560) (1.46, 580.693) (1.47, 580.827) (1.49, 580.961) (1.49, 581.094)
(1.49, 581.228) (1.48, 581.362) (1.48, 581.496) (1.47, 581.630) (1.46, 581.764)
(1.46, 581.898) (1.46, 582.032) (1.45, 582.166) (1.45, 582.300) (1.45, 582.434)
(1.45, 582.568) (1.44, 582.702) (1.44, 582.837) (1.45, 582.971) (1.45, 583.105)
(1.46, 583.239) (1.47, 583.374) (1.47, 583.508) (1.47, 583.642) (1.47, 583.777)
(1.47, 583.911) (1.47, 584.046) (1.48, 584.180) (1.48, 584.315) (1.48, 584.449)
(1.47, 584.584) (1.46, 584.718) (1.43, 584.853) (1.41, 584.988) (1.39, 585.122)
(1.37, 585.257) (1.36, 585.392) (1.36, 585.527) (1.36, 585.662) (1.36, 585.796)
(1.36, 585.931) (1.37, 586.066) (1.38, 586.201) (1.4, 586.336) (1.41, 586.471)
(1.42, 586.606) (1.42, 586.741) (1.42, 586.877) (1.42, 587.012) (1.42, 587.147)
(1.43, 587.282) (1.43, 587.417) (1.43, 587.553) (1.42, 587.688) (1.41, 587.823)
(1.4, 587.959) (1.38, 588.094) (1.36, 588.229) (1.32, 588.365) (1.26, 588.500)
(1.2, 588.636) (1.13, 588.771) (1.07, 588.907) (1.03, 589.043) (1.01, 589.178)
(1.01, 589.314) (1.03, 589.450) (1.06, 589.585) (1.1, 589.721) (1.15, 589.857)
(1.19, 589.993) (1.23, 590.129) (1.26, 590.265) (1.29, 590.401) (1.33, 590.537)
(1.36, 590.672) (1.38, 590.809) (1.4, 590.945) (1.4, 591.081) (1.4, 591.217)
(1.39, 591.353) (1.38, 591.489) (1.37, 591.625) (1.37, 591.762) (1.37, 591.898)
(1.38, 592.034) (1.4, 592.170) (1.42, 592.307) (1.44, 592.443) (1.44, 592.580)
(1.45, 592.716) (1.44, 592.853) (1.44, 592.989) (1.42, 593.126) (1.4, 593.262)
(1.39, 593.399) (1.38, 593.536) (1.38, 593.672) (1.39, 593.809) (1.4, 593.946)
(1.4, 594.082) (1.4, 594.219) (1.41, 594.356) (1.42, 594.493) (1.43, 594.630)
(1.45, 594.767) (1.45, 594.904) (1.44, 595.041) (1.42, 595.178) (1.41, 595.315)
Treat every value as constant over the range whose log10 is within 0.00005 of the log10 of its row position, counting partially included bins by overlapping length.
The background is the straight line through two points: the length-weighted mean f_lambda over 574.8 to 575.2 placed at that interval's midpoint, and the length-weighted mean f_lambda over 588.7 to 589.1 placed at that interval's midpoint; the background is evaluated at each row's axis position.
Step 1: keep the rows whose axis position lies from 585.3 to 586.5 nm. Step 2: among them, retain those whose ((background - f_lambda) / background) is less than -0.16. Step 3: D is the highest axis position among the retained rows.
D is 586.471 nm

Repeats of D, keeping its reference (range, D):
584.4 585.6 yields 585.122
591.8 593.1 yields 592.989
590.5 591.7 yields 591.625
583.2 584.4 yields 584.315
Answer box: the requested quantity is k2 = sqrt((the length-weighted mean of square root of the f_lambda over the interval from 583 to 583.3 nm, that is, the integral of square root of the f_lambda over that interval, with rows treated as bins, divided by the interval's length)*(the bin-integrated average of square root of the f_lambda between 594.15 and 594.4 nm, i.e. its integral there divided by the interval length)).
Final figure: 1.20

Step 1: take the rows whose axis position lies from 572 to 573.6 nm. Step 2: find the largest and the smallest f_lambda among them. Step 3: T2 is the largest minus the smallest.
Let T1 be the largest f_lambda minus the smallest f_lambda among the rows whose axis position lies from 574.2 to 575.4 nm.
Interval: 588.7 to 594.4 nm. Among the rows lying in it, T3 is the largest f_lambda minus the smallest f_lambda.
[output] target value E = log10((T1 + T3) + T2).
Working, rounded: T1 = 0.060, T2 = 0.08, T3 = 0.440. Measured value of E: -0.24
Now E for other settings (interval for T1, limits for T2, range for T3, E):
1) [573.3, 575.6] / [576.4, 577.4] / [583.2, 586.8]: -0.59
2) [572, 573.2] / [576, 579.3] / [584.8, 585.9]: -0.70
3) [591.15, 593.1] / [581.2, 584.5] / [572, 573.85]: -0.68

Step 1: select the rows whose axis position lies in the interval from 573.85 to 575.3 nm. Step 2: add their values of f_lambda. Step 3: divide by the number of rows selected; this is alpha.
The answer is 1.48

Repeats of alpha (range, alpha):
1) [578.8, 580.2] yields 1.47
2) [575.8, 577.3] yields 1.46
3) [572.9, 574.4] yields 1.48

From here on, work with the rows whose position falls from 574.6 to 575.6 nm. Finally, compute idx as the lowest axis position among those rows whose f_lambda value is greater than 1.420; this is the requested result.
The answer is 574.707 nm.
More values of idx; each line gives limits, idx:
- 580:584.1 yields 580.025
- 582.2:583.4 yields 582.300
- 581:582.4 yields 581.094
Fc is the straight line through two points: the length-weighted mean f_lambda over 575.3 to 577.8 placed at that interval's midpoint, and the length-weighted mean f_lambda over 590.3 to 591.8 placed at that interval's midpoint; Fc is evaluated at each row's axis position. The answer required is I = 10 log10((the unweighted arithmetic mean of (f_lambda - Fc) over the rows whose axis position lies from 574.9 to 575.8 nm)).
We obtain -14.5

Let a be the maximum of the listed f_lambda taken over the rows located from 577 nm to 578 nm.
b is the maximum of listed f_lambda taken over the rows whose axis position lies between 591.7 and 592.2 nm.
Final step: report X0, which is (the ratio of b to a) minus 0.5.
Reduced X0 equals 0.47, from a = 1.45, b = 1.4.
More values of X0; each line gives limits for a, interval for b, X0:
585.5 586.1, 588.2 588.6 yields 0.49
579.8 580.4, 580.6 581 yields 0.51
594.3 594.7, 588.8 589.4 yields 0.25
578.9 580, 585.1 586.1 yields 0.44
